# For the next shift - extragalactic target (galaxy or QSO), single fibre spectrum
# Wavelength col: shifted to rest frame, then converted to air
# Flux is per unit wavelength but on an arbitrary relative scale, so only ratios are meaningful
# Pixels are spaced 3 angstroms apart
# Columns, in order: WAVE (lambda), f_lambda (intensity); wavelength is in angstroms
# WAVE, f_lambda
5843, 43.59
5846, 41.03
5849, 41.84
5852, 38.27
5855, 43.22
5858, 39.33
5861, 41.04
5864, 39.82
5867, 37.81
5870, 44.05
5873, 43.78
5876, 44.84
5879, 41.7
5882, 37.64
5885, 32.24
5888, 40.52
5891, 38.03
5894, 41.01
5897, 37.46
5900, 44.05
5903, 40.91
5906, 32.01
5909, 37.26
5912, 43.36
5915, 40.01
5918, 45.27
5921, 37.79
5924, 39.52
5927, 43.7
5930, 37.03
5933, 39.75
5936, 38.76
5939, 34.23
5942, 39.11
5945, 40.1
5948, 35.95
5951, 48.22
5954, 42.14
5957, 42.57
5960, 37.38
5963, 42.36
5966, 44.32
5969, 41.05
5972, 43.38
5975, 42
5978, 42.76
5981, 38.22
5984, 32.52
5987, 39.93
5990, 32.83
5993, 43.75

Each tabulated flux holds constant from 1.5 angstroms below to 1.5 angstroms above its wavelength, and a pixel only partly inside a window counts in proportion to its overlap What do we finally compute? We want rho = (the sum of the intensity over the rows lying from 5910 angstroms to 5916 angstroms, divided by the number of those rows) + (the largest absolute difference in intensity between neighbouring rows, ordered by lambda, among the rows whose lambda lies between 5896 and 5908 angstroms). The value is 51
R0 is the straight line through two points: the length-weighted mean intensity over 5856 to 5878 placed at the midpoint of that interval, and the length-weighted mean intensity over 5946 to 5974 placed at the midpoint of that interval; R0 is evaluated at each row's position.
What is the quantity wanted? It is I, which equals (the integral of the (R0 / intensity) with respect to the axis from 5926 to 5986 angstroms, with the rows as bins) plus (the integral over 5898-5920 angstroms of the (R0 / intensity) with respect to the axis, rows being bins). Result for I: 86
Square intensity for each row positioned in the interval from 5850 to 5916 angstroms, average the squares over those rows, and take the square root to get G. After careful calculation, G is 40.1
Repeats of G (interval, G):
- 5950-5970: 42.7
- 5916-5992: 40.2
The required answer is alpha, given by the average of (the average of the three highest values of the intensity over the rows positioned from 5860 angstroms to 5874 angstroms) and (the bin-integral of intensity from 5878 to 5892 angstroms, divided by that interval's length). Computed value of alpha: 40.4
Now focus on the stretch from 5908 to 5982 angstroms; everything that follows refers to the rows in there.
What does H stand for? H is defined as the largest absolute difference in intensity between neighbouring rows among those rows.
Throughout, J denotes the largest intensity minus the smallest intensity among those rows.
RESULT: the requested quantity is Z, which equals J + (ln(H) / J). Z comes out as 14.2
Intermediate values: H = 12.3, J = 14.0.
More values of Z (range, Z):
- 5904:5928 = 13.4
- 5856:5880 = 7.3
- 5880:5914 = 12.2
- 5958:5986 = 11.9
